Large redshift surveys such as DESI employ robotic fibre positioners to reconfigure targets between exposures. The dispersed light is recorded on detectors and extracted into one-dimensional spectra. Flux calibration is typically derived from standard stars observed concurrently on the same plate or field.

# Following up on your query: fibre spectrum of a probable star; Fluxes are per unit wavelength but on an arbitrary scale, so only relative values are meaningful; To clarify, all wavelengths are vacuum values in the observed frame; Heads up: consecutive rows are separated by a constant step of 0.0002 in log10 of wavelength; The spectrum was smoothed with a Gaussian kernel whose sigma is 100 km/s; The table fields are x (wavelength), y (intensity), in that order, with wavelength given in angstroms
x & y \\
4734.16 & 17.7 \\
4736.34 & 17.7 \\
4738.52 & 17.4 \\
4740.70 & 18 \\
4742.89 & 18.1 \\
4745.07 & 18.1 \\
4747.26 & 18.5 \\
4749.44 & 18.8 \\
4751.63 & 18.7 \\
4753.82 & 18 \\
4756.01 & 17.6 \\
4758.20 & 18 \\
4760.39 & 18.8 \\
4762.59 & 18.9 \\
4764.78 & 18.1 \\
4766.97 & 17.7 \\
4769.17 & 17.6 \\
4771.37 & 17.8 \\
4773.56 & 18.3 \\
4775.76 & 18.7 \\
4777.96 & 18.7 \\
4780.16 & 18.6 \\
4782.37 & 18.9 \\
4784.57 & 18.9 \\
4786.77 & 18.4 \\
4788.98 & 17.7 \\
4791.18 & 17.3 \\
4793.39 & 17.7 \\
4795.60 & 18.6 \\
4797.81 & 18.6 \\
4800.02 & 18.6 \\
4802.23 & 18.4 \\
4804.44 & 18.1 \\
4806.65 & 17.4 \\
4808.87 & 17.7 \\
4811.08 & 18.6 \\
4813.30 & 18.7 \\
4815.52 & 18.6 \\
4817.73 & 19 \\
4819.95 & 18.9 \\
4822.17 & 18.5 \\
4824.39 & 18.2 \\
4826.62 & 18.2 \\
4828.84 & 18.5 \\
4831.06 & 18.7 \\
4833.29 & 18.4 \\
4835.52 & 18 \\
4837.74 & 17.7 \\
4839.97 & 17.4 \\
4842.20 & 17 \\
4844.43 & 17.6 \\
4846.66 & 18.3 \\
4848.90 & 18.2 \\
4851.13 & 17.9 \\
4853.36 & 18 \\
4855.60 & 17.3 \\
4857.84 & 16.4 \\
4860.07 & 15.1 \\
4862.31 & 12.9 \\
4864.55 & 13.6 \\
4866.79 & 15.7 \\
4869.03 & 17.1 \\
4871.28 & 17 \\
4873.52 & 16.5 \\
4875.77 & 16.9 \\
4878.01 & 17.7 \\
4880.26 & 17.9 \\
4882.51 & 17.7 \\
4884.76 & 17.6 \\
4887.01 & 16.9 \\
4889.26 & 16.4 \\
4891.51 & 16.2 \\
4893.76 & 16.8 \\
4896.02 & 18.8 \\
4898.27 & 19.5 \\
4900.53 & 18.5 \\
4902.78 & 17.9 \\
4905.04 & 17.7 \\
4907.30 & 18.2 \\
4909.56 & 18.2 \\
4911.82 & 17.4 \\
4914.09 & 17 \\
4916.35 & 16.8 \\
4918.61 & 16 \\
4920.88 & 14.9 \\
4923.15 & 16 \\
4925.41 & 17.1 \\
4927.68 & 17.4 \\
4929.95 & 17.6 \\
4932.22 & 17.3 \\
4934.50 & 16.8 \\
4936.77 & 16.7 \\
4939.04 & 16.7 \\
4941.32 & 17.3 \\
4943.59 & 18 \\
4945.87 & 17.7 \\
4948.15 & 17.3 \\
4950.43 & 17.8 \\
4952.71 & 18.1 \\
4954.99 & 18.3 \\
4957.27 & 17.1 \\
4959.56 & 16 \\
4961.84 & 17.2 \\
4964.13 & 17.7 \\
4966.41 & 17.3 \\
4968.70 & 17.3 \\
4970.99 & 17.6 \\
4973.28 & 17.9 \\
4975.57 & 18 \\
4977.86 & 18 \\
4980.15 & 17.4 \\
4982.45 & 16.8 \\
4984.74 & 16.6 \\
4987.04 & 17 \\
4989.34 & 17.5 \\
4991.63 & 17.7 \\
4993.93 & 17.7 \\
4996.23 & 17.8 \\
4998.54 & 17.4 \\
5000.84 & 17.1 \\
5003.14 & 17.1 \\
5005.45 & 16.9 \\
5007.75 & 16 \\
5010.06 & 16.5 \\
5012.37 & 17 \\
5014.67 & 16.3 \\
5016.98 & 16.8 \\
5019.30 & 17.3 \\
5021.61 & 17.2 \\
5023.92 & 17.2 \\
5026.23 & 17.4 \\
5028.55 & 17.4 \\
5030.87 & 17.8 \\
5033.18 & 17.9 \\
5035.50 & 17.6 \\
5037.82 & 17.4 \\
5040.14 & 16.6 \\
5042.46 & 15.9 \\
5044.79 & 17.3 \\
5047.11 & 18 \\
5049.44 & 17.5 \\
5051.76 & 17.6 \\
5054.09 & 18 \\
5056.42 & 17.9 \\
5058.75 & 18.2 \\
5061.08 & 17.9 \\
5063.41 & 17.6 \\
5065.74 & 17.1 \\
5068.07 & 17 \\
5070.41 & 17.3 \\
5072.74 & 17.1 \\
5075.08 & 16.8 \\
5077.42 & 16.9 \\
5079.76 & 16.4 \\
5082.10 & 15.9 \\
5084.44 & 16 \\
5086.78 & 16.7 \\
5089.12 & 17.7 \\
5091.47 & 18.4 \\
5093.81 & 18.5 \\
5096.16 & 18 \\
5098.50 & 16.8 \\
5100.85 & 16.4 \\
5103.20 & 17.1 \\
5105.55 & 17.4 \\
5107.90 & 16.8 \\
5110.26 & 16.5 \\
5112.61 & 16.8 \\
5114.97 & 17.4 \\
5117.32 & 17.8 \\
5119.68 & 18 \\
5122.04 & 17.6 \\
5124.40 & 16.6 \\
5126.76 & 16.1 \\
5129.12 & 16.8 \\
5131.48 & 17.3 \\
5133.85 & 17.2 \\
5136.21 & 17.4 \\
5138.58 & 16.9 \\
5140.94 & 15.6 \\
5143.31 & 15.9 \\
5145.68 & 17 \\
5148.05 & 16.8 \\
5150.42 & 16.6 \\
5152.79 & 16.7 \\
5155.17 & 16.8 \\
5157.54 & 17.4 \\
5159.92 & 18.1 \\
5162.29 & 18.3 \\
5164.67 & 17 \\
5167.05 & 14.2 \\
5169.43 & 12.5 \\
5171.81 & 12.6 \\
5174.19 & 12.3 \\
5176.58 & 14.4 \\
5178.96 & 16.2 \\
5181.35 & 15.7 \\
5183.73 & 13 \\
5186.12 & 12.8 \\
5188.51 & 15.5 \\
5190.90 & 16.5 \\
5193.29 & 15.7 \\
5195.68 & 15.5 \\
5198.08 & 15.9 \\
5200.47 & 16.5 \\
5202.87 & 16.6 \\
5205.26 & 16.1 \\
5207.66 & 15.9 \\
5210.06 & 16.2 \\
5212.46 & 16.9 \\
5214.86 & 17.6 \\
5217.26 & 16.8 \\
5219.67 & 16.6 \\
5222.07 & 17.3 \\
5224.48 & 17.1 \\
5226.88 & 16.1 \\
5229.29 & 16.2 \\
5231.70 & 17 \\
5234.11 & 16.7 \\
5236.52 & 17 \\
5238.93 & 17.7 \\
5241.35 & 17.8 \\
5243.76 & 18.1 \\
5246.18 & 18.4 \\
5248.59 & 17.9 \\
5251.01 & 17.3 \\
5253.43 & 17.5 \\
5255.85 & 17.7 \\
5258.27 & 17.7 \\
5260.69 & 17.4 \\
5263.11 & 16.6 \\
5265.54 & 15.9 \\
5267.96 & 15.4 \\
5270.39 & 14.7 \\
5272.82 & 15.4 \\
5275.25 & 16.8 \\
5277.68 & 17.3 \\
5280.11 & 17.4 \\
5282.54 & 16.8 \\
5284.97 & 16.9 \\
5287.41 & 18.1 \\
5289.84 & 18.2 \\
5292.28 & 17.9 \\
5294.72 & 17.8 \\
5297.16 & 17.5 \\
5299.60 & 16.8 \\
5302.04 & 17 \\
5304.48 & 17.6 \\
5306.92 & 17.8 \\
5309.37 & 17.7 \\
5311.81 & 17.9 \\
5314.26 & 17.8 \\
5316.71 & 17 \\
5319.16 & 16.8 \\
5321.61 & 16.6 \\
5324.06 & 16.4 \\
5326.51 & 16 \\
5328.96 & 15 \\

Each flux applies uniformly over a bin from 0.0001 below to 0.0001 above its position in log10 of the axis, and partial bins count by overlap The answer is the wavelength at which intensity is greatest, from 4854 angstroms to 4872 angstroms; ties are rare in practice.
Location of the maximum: 4855.60 angstroms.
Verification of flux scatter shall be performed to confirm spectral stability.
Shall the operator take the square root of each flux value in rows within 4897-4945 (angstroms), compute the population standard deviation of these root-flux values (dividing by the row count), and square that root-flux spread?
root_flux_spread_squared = 0.014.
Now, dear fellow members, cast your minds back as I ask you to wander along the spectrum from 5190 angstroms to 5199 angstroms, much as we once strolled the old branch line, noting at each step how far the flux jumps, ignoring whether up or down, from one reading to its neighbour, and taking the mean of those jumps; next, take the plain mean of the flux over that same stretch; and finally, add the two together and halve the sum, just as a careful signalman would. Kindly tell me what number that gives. 8.2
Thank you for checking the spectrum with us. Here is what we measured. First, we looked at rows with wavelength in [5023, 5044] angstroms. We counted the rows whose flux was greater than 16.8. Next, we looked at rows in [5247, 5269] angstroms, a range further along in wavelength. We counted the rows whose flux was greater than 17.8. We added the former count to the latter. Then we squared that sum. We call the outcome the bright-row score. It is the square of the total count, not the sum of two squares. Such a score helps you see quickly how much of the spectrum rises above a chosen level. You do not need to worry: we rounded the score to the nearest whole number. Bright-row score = 64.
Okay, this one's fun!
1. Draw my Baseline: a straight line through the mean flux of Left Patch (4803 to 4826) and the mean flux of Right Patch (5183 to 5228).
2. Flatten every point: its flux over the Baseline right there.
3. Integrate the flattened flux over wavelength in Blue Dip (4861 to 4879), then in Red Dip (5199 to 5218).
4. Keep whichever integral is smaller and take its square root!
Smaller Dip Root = 3.98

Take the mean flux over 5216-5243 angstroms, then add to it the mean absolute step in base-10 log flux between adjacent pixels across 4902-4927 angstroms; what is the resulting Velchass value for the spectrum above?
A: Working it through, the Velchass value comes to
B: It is 17.0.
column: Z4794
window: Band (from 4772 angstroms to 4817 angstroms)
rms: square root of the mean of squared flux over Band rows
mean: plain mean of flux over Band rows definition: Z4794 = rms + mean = 36.7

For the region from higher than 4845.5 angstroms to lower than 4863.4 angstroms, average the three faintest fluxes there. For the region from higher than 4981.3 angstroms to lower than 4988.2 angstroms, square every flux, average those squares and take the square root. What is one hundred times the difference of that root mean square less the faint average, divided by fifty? 4.0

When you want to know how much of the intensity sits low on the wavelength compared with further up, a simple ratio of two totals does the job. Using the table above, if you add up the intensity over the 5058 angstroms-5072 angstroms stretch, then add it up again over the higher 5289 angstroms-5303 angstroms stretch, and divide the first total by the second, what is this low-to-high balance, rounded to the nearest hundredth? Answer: 1.00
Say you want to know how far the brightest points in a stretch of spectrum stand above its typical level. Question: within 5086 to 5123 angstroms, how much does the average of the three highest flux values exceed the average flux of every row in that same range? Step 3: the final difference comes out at 0.93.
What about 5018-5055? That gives 0.59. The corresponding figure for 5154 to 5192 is 2.73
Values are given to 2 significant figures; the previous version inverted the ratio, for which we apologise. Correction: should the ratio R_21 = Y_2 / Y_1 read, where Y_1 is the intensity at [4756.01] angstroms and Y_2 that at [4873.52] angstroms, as 0.94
